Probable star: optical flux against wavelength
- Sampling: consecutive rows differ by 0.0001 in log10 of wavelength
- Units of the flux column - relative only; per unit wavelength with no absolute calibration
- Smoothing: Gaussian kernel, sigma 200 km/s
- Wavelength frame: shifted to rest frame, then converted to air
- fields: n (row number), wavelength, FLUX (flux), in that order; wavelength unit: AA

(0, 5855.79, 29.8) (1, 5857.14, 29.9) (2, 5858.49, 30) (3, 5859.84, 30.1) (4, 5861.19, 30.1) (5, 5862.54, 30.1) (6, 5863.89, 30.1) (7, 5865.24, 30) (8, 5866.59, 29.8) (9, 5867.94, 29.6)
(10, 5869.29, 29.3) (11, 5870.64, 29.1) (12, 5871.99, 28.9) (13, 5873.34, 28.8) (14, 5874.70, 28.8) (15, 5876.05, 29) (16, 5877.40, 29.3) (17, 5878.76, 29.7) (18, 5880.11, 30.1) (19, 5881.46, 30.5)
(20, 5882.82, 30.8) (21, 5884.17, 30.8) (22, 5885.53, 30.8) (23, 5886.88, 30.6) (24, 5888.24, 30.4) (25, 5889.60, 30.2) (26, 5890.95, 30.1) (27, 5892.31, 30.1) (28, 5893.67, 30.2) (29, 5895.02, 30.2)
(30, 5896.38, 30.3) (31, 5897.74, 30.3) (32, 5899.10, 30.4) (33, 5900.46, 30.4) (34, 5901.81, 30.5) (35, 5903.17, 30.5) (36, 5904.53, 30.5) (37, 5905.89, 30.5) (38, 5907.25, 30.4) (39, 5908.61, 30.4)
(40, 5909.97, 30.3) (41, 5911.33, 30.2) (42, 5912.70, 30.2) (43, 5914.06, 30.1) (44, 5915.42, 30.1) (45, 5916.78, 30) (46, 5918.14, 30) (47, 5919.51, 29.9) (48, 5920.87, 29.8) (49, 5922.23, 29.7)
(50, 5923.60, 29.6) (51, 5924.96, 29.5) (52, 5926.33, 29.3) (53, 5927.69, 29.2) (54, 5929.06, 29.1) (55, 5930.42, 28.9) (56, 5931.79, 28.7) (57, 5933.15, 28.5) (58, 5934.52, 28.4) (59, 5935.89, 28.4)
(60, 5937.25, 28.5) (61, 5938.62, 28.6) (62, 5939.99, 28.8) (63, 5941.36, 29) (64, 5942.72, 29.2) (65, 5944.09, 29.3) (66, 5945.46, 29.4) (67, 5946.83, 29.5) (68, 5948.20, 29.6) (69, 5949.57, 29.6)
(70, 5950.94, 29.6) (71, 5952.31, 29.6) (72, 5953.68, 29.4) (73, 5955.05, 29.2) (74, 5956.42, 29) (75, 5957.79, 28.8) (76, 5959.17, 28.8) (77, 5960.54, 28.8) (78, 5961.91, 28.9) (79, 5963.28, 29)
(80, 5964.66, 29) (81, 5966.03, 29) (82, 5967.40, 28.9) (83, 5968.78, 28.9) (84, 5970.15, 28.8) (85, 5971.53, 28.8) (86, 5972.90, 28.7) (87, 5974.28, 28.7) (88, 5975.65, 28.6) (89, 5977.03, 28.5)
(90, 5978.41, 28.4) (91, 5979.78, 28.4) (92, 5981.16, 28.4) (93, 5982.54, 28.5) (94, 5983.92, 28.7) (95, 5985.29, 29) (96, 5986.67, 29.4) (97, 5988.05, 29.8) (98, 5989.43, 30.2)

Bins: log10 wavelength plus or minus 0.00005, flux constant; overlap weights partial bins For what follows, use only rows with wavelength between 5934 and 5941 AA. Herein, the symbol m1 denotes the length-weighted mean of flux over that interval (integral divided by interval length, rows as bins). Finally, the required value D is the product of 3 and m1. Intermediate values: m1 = 28.55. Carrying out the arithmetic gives 85.6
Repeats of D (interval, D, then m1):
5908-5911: 91.0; 30.35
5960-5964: 86.7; 28.90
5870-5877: 86.8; 28.95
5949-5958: 88.1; 29.35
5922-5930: 88.1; 29.36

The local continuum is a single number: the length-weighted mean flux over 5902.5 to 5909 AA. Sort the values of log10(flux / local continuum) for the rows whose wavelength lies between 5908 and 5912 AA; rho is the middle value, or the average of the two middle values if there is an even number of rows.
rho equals -0.002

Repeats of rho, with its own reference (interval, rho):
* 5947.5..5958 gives -0.014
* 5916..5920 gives -0.007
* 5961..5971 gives -0.023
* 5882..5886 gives 0.005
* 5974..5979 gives -0.028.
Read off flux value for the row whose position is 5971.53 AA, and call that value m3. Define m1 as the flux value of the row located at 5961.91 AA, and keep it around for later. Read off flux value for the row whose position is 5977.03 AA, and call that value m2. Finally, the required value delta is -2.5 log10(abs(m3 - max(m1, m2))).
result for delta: 2.50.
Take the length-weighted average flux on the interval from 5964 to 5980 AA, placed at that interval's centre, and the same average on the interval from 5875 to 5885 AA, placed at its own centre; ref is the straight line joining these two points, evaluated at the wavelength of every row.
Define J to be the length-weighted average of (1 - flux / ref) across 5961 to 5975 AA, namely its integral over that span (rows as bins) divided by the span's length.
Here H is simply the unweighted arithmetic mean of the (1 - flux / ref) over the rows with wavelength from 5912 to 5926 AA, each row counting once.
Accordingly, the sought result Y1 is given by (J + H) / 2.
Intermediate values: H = -0.014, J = -0.002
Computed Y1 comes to -0.008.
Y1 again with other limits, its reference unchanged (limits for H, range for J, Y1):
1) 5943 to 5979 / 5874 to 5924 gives -0.009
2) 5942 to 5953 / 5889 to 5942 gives -0.011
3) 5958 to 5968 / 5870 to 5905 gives -0.003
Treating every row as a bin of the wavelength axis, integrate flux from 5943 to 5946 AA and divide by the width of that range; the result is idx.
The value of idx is 29.3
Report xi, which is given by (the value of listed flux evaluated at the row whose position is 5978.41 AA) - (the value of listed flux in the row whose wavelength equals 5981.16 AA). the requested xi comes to 0.0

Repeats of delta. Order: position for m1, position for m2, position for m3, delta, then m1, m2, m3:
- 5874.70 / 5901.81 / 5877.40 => -0.20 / 28.8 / 30.5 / 29.3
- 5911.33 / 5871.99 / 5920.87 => 0.99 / 30.2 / 28.9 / 29.8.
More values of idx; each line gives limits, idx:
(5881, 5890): 30.6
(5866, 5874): 29.3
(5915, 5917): 30.1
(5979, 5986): 28.6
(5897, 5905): 30.4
